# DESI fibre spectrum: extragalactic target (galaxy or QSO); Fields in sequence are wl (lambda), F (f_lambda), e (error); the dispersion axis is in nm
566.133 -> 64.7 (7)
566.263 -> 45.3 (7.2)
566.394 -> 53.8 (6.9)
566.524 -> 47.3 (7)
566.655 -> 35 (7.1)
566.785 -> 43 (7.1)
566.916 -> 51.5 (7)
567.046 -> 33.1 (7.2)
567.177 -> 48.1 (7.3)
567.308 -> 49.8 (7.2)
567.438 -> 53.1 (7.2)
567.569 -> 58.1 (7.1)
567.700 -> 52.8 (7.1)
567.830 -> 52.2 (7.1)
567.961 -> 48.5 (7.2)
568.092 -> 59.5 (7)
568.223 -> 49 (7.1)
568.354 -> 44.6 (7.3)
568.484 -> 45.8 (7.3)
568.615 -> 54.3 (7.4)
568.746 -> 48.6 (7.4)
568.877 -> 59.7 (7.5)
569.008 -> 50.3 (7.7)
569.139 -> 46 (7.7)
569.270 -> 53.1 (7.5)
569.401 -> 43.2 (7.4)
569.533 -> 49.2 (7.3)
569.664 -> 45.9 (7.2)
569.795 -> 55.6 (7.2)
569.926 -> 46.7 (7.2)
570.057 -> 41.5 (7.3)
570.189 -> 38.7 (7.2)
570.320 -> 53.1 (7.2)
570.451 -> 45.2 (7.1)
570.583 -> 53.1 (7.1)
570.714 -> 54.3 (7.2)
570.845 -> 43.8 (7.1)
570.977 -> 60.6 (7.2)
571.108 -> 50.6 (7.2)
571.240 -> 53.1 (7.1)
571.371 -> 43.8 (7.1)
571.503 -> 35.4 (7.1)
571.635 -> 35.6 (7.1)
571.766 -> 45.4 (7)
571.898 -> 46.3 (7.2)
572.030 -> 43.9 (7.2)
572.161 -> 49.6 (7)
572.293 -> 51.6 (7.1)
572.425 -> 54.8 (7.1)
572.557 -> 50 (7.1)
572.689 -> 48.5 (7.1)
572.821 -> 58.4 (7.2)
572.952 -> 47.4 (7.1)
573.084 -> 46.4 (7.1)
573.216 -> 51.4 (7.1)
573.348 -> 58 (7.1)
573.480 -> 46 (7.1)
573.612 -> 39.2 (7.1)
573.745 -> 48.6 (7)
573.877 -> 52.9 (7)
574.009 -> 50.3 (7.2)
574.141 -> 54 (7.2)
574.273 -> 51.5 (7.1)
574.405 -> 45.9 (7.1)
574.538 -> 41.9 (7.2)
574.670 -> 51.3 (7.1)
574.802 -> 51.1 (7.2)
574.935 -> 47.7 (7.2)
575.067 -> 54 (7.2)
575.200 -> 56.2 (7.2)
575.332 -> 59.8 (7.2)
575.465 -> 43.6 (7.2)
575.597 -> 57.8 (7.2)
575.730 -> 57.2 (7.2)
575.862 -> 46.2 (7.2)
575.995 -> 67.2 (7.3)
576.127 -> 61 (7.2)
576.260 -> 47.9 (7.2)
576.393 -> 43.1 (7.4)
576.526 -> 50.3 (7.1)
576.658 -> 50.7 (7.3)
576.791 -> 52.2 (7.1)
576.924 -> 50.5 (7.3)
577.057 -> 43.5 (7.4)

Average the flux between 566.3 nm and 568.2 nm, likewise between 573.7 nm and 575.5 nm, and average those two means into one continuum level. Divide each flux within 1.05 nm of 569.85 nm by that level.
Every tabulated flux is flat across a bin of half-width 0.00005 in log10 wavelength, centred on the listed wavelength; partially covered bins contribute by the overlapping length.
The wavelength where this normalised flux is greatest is 568.877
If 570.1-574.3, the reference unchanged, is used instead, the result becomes 570.977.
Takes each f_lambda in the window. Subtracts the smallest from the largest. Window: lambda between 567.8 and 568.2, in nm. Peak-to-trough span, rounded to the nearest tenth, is 11.0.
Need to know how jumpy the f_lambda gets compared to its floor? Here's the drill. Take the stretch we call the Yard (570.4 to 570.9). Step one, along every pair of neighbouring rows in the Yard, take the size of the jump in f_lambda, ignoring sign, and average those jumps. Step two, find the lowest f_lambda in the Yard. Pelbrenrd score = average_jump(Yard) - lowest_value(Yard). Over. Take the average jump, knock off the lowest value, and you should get -37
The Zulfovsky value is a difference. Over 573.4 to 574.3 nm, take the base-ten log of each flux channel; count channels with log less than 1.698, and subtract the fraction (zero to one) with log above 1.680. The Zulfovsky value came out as 2.29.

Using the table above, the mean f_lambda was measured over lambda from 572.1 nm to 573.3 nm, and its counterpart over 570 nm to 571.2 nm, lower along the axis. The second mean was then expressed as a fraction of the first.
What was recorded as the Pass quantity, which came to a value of 0.96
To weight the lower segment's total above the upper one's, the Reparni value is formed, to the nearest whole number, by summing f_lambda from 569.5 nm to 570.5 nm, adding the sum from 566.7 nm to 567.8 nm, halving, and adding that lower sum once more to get 772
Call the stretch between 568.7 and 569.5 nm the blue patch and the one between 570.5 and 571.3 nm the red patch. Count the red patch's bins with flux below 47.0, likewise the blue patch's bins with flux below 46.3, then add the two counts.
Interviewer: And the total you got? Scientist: 3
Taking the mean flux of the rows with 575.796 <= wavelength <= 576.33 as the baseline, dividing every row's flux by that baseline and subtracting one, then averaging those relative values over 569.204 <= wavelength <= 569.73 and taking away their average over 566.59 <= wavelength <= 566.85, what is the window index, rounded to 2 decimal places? 0.16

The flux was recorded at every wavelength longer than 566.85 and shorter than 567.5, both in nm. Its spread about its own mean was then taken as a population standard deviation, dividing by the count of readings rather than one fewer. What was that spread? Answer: 7.2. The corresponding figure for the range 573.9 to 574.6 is 4.3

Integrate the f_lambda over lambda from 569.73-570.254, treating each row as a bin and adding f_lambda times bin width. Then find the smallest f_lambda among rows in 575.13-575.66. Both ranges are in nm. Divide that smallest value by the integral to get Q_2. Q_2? 1.82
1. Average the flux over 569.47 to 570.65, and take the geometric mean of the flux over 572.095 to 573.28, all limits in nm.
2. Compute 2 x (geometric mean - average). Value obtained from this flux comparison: 6.2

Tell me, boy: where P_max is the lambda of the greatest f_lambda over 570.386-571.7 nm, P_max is 570.977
